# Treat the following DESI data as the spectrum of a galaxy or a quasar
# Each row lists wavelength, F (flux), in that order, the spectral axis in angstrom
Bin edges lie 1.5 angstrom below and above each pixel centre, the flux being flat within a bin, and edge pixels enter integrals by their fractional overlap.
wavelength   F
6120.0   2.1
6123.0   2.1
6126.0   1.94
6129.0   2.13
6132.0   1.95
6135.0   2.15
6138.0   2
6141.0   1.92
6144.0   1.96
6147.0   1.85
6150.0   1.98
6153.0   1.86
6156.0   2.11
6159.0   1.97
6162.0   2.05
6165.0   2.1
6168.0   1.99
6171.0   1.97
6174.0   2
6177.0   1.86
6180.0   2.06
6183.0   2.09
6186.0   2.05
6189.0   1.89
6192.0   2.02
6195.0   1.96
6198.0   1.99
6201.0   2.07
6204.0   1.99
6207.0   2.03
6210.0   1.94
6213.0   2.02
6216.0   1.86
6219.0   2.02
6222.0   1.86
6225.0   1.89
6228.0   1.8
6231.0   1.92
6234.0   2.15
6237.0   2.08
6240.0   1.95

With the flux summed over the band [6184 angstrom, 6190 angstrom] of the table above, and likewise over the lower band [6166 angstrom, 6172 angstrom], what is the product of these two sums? 15.6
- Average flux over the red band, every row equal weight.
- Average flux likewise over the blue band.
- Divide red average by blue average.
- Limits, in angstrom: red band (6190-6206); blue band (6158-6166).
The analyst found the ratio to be 0.98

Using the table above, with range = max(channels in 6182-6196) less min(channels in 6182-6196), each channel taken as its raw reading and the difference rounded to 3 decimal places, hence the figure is 0.200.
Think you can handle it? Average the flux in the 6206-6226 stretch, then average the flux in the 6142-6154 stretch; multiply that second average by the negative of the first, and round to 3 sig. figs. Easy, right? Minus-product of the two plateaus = -3.72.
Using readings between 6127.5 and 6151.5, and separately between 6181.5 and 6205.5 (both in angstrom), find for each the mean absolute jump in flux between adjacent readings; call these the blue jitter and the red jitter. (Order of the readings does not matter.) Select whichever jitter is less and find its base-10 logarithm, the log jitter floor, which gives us -1.08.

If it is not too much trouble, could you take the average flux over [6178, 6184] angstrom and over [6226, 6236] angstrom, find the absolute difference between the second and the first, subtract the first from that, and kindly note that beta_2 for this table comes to -1.96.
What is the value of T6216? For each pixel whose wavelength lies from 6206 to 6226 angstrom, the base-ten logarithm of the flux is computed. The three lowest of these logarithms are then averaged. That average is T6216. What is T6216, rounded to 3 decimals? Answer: 0.272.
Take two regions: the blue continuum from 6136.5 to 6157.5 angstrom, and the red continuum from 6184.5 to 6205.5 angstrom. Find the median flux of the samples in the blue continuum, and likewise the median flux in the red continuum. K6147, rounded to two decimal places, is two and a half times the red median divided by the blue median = 2.54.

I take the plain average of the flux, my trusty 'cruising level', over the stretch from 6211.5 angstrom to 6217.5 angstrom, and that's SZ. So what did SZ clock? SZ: 1.94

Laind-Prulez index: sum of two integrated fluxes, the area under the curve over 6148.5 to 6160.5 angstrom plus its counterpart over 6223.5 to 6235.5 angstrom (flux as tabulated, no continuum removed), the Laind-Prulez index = 47.0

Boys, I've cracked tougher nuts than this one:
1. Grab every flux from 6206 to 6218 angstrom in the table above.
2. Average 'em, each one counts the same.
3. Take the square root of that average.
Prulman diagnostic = 1.40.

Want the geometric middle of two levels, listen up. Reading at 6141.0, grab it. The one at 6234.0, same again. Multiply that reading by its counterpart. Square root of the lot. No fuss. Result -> 2.03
